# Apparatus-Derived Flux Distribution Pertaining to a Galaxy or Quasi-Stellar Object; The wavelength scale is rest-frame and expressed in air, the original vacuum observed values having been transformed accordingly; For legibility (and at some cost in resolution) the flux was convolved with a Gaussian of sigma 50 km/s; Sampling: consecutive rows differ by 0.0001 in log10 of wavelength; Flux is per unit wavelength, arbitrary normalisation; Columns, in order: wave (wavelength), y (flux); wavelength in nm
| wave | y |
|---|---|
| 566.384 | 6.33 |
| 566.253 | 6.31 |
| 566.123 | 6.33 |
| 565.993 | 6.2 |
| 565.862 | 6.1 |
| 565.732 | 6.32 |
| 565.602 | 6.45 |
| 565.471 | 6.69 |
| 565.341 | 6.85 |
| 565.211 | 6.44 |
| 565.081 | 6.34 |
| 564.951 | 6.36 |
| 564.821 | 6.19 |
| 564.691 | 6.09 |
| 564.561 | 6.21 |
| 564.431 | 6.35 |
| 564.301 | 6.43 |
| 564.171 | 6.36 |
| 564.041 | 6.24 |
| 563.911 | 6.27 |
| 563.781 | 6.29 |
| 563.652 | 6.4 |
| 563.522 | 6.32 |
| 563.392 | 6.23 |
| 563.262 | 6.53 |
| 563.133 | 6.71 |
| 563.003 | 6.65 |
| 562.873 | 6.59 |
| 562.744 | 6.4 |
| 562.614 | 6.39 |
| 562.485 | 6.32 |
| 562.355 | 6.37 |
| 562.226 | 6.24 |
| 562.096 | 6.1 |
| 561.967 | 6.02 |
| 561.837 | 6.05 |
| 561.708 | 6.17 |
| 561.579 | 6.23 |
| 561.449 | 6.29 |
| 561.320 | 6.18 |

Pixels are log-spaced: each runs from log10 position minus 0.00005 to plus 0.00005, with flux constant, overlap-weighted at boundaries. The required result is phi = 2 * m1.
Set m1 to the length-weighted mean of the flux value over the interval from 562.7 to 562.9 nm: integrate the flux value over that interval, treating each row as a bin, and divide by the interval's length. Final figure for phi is 13.0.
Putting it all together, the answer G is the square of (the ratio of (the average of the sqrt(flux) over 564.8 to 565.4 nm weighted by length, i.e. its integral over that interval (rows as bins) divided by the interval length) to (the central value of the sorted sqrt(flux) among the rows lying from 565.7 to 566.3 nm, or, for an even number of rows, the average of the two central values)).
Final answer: 1.02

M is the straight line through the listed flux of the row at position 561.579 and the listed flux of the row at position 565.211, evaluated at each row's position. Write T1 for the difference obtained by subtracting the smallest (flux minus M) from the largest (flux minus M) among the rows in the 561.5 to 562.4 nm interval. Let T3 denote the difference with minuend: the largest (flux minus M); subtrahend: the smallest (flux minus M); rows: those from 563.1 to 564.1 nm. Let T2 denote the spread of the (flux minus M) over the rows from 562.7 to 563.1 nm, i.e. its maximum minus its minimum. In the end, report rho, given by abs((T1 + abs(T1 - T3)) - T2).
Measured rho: 0.3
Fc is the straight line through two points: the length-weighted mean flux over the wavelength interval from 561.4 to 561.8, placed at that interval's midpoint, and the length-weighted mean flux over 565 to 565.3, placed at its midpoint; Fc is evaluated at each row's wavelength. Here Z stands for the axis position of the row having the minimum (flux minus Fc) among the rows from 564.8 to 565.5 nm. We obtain 564.821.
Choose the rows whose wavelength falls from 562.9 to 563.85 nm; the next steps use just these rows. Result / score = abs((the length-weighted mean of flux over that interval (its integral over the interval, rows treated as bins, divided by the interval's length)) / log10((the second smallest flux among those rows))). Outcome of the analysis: 8.08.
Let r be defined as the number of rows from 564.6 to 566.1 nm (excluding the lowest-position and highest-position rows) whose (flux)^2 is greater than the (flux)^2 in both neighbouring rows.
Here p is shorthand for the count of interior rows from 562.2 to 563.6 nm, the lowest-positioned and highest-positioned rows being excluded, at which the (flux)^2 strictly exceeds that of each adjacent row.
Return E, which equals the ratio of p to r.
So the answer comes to 1.0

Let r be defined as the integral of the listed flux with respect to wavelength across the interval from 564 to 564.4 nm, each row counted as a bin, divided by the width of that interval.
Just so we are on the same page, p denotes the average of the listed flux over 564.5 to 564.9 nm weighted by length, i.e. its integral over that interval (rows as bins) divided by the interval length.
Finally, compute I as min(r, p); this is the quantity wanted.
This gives 6.17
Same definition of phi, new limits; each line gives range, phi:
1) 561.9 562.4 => 12.3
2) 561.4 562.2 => 12.3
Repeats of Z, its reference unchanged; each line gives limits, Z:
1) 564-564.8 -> 564.691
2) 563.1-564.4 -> 564.041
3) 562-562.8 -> 562.096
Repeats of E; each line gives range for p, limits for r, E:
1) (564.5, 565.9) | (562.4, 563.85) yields 1.0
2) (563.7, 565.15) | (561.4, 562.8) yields 2.0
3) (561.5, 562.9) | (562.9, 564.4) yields 0.5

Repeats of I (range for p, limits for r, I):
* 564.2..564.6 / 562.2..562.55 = 6.33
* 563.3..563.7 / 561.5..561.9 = 6.15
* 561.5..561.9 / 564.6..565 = 6.15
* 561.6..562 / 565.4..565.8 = 6.10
